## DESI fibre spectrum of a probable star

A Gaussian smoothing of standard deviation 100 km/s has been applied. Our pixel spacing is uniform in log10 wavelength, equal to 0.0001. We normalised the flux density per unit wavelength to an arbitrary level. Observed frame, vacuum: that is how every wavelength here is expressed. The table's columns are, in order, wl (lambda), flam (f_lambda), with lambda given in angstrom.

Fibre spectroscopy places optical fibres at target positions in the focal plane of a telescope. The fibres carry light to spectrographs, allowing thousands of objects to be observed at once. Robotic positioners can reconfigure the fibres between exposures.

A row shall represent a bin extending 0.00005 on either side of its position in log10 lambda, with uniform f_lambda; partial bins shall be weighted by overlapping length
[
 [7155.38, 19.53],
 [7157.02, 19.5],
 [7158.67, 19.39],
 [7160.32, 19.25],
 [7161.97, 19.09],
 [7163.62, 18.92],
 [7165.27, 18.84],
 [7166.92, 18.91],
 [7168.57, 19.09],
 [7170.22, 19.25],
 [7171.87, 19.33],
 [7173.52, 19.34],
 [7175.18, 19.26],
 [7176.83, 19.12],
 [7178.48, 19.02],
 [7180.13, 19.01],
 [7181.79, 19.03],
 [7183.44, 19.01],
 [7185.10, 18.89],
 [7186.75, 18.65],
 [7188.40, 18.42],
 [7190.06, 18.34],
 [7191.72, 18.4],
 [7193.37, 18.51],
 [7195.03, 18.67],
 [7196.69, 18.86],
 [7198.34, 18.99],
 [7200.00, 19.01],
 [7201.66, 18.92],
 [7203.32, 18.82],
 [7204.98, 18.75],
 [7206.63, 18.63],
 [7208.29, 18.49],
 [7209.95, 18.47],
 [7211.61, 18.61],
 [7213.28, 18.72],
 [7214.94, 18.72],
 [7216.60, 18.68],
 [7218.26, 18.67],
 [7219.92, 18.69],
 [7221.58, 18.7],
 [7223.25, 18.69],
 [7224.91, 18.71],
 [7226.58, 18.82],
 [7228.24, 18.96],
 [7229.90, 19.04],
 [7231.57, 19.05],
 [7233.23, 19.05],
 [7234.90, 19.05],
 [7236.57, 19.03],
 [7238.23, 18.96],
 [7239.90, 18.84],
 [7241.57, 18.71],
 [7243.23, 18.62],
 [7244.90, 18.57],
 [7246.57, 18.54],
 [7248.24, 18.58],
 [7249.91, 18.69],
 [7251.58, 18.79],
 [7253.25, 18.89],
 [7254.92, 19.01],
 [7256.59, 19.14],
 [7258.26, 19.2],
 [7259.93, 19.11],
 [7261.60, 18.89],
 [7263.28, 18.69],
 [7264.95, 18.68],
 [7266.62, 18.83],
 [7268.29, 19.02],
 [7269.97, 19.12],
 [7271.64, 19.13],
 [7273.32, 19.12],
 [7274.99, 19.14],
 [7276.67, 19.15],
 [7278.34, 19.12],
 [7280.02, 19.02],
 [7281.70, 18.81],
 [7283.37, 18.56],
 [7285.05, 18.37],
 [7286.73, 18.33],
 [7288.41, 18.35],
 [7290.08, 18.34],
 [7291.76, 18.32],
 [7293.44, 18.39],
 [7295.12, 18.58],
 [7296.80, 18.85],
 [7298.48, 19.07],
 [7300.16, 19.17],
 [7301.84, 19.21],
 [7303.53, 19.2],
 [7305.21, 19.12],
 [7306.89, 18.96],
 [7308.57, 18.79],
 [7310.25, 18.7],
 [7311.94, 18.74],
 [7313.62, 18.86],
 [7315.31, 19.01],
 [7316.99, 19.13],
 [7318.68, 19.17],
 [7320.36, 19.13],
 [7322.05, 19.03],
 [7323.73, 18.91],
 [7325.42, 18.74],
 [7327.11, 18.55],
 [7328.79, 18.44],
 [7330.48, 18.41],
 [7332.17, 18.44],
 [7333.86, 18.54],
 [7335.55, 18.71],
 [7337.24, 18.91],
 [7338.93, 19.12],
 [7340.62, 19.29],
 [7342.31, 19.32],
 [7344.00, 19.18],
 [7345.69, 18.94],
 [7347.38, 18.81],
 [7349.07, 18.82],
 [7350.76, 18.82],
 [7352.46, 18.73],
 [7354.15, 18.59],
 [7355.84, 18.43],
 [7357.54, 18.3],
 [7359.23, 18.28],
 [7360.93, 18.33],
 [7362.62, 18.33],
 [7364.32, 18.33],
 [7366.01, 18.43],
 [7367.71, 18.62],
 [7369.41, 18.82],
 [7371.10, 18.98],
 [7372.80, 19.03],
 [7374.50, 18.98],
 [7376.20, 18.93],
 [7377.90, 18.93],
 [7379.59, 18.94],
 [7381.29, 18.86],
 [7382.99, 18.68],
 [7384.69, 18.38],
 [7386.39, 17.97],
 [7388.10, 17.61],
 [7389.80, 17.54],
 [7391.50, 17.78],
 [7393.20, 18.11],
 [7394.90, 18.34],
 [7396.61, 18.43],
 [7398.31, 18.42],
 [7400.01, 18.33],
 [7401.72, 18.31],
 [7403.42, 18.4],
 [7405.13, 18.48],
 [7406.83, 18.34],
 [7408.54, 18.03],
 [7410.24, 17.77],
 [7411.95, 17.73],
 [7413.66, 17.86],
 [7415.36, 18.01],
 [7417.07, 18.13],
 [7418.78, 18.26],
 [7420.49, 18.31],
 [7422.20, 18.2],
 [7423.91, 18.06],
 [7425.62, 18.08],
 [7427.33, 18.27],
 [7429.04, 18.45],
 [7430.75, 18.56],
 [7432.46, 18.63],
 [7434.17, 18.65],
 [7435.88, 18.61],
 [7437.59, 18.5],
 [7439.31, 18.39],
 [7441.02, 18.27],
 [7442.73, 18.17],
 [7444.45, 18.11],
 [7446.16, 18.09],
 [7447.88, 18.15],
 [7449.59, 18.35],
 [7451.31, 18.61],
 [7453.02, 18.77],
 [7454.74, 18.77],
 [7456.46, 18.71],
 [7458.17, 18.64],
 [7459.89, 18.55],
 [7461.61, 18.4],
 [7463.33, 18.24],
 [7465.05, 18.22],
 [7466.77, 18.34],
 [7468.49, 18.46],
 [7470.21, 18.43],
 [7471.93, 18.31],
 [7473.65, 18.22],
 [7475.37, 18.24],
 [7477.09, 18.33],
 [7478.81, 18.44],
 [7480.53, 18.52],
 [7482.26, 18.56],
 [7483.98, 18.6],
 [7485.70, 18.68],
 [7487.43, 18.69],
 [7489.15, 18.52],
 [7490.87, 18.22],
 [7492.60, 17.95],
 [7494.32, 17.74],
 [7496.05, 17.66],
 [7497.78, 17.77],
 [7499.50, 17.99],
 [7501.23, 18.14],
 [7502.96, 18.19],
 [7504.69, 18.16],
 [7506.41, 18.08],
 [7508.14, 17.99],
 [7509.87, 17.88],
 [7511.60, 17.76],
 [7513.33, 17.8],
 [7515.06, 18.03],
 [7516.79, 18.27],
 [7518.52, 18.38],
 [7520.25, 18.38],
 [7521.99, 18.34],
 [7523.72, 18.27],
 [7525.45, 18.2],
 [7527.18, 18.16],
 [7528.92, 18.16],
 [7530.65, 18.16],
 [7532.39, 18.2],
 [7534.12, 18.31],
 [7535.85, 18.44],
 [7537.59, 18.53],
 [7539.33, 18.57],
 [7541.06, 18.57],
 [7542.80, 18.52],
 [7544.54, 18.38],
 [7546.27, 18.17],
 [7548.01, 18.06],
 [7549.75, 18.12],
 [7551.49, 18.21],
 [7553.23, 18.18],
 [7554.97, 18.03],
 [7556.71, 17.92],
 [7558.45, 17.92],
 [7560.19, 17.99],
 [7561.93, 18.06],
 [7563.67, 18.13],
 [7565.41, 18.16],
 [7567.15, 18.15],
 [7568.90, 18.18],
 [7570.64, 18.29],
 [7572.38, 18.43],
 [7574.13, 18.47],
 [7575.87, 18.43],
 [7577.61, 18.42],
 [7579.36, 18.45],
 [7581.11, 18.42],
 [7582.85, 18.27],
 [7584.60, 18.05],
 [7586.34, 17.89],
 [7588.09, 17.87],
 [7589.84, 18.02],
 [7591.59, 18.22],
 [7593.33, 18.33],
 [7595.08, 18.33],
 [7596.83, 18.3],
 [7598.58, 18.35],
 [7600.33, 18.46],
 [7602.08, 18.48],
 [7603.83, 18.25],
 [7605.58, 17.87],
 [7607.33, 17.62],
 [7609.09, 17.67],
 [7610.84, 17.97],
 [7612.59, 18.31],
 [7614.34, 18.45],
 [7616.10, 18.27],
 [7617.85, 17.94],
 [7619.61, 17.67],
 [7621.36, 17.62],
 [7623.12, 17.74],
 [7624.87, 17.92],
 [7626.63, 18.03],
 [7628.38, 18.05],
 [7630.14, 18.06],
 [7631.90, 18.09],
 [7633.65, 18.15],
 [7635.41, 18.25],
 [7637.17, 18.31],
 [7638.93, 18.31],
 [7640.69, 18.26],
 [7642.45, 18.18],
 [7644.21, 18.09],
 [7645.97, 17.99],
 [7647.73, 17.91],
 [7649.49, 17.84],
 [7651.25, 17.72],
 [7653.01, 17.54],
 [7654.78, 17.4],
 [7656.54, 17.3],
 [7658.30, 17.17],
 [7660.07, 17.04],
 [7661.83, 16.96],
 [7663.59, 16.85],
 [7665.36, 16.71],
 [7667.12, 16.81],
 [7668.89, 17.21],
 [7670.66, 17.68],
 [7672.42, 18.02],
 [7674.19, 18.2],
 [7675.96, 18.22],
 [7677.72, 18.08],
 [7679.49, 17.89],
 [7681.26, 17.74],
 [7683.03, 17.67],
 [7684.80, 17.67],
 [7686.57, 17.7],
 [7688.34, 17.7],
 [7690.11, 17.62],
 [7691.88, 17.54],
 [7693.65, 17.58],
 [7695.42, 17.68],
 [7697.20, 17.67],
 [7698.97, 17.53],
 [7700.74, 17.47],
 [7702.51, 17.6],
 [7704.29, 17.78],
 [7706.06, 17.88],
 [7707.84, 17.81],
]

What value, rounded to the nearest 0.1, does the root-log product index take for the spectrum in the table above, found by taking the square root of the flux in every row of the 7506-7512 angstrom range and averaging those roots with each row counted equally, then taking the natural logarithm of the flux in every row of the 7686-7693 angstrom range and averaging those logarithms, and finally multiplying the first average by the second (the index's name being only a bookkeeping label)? 12.2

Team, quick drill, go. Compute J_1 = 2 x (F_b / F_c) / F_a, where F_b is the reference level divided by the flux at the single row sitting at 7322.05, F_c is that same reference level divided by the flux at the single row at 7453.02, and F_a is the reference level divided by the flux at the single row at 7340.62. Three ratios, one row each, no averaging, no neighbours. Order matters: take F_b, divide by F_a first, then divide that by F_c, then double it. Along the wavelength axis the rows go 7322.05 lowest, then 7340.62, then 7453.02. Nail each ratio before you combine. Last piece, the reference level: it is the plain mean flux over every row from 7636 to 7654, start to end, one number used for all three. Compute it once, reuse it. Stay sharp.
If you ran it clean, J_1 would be 2.11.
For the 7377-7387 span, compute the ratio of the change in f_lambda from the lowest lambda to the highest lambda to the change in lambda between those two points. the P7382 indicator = -0.11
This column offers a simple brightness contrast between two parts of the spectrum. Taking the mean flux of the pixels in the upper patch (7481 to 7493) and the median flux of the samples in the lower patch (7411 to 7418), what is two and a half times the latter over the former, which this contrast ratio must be 2.43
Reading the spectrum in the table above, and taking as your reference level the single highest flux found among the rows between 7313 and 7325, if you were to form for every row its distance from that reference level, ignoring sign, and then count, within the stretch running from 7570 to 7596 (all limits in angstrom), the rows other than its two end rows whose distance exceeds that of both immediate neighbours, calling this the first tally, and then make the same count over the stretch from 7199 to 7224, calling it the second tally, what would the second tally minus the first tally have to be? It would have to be 0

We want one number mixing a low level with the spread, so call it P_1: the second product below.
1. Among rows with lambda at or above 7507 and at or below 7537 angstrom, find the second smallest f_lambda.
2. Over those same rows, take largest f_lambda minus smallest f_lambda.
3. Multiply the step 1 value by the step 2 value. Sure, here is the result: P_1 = 12.1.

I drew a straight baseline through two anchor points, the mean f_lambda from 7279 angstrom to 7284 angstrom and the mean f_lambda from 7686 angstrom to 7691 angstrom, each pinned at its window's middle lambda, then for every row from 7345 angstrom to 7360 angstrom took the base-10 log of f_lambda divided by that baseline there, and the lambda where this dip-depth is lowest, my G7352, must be 7359.23 angstrom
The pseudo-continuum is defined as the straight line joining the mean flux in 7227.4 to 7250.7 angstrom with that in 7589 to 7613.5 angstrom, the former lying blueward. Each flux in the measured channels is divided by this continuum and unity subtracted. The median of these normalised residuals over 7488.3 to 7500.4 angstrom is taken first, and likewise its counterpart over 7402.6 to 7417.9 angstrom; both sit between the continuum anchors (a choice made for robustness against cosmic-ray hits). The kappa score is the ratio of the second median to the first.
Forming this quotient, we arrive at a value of 1.2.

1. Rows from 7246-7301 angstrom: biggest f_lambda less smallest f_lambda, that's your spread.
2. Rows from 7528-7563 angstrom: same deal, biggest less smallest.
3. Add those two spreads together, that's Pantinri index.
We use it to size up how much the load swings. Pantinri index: 1.5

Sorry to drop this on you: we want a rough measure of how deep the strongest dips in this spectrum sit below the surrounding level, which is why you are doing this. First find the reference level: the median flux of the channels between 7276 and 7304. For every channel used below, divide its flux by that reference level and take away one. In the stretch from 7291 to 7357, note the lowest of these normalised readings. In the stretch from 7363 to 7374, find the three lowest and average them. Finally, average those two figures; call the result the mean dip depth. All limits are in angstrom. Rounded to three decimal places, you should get -0.022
